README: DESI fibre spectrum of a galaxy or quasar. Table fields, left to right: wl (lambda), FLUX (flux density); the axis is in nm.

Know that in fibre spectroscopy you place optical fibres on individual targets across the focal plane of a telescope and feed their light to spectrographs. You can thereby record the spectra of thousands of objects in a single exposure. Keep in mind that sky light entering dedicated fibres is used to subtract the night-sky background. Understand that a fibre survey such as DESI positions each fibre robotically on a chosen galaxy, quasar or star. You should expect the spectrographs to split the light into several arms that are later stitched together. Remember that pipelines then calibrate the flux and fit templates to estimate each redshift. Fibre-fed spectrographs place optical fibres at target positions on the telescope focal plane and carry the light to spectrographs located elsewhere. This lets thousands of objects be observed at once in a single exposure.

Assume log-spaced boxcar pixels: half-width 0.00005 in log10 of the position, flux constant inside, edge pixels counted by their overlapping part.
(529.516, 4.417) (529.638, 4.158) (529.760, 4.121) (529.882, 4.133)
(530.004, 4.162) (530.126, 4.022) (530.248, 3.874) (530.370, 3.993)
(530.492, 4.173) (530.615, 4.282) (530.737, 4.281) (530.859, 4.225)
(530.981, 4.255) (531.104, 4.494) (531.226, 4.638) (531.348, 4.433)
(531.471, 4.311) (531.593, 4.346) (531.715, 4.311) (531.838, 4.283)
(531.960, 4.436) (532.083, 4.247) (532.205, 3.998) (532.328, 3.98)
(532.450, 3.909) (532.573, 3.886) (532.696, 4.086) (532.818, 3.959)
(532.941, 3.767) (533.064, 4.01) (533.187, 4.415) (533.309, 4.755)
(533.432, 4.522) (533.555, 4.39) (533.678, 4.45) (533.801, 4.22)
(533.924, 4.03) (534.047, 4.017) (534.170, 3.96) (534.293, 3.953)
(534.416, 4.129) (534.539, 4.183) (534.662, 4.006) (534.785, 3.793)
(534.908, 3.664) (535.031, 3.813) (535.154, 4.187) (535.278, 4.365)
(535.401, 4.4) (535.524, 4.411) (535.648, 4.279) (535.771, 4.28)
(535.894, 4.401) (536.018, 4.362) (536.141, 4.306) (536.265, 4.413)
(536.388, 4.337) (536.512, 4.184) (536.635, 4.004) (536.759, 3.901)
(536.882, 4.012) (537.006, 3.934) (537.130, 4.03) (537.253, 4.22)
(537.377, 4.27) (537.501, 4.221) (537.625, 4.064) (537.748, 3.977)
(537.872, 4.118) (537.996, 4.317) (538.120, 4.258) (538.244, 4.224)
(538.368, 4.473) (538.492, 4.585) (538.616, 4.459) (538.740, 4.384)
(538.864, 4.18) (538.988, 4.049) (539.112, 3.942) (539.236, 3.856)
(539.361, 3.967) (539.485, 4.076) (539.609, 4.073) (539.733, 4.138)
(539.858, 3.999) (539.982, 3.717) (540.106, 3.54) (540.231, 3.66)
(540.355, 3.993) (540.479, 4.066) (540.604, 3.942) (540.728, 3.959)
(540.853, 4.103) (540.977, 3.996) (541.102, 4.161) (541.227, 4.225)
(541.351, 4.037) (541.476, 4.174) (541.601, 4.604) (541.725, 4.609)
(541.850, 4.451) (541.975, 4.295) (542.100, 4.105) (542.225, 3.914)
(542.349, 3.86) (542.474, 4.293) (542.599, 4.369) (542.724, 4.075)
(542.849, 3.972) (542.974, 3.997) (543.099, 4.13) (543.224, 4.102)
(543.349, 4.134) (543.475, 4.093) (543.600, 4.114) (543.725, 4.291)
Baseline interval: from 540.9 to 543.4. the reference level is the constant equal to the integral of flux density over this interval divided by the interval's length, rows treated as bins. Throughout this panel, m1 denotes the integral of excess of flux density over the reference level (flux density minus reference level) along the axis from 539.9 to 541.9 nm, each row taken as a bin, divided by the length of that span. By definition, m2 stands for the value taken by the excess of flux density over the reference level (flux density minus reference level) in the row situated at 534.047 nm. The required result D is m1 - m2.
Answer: 0.06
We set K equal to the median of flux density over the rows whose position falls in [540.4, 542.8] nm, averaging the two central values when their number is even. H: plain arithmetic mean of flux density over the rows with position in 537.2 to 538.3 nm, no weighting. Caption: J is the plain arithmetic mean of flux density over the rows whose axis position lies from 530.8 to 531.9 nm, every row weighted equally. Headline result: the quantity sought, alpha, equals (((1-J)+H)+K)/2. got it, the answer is 2.46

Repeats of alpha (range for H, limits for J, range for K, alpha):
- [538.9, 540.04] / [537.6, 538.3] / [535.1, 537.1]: 2.56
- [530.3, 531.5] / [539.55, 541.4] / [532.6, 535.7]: 2.73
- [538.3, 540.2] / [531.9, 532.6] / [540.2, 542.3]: 2.56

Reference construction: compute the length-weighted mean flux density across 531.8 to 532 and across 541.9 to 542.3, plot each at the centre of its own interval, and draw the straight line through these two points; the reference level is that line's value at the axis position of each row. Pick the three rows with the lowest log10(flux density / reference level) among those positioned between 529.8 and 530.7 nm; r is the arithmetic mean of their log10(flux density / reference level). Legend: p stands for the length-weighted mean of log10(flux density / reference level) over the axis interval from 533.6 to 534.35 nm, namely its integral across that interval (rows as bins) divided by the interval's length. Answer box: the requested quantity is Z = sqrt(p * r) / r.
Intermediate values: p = -0.022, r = -0.047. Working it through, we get -0.68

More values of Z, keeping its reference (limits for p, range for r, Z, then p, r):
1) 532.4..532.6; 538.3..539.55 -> -1.31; -0.048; -0.028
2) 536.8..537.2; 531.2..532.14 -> -1.68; -0.026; -0.009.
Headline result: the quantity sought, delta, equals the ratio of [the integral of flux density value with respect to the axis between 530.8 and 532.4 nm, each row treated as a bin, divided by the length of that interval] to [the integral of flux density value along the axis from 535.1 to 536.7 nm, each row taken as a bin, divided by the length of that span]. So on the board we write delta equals 1.00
